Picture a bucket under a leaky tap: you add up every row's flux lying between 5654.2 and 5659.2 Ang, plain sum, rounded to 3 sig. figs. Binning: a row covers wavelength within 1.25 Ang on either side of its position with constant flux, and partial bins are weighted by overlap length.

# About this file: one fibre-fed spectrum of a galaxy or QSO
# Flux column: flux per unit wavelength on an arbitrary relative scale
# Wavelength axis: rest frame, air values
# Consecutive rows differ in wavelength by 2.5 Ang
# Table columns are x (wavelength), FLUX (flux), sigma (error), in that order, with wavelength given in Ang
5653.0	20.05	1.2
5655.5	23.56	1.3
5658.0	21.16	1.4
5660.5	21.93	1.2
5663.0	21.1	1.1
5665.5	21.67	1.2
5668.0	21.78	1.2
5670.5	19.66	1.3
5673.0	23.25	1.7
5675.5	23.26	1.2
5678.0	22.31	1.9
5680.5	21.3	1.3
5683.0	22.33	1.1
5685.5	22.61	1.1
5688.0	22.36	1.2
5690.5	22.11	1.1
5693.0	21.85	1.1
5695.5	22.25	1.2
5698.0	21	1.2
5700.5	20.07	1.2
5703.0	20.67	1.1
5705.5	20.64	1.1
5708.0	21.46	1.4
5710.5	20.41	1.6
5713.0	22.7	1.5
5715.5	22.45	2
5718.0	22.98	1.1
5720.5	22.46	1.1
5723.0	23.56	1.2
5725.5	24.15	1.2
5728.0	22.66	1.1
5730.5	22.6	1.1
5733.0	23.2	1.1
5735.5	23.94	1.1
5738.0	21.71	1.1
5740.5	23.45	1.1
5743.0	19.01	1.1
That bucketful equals 44.7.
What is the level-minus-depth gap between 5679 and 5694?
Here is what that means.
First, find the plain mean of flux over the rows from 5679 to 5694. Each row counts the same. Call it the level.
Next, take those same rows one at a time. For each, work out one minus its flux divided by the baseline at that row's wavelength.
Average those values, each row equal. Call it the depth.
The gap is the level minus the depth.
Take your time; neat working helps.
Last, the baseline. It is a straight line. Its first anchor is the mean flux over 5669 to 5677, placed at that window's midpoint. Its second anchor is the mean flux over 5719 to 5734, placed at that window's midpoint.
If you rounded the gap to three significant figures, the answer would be 22.1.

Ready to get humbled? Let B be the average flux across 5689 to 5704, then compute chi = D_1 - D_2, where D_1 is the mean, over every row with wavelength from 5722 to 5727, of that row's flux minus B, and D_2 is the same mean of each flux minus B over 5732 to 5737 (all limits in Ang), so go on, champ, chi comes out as 0.3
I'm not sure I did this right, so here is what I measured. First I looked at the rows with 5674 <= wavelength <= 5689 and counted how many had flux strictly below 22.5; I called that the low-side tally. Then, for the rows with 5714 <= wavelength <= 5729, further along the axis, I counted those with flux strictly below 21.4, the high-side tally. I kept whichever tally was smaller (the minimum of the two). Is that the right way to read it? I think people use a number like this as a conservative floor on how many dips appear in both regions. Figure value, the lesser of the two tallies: 0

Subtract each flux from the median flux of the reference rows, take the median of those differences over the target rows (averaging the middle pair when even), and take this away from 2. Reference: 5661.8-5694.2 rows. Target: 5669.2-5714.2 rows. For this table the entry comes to 1.9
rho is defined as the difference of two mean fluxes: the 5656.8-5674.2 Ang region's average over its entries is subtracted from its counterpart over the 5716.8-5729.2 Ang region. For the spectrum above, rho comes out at 1.7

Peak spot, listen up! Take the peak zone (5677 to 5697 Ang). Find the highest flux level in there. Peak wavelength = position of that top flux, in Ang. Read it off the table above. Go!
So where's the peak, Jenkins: 5685.5 Ang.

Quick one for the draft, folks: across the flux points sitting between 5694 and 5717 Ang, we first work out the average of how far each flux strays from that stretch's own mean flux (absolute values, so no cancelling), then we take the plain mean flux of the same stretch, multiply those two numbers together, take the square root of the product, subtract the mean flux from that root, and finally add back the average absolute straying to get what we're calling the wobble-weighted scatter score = -16.3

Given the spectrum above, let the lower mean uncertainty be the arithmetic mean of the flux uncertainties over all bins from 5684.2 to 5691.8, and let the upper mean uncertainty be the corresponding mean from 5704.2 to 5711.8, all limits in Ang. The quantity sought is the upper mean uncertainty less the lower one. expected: 0.23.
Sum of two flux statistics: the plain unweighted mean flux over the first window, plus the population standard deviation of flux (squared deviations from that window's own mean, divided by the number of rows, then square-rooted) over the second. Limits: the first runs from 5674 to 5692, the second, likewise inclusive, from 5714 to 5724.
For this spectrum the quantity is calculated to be 22.8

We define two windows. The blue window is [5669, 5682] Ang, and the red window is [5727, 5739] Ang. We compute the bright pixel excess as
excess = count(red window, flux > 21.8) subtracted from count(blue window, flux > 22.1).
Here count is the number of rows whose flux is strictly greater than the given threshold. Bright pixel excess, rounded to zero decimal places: -1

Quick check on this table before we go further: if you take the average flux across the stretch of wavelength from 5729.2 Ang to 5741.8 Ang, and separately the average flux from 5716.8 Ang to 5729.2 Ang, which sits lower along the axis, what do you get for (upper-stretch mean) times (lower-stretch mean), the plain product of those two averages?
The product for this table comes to 532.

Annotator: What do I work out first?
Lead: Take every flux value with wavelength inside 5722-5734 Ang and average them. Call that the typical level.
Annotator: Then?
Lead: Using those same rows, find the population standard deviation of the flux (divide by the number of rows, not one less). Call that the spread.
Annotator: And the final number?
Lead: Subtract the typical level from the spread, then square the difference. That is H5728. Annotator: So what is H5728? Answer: 513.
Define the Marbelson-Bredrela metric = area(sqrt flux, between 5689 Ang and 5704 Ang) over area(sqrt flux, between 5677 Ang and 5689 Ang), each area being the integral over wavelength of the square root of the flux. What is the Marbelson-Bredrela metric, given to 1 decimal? 1.2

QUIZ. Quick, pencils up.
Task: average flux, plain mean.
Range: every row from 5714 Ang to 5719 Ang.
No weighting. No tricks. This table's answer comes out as 22.7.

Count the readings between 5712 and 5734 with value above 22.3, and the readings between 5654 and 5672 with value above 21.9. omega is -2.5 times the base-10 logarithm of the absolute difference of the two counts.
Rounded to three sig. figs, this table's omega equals -2.11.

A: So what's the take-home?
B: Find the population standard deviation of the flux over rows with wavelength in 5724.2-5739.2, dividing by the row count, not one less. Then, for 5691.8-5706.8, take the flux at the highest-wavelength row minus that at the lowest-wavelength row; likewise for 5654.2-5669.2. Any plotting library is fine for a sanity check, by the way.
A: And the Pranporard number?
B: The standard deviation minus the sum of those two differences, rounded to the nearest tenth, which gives 3.8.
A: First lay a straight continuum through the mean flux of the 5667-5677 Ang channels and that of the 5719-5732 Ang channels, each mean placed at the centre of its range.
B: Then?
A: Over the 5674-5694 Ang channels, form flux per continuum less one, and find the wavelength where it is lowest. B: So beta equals 5680.5 Ang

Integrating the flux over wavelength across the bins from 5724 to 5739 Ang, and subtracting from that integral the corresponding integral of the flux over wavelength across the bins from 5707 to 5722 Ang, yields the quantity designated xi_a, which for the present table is 14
